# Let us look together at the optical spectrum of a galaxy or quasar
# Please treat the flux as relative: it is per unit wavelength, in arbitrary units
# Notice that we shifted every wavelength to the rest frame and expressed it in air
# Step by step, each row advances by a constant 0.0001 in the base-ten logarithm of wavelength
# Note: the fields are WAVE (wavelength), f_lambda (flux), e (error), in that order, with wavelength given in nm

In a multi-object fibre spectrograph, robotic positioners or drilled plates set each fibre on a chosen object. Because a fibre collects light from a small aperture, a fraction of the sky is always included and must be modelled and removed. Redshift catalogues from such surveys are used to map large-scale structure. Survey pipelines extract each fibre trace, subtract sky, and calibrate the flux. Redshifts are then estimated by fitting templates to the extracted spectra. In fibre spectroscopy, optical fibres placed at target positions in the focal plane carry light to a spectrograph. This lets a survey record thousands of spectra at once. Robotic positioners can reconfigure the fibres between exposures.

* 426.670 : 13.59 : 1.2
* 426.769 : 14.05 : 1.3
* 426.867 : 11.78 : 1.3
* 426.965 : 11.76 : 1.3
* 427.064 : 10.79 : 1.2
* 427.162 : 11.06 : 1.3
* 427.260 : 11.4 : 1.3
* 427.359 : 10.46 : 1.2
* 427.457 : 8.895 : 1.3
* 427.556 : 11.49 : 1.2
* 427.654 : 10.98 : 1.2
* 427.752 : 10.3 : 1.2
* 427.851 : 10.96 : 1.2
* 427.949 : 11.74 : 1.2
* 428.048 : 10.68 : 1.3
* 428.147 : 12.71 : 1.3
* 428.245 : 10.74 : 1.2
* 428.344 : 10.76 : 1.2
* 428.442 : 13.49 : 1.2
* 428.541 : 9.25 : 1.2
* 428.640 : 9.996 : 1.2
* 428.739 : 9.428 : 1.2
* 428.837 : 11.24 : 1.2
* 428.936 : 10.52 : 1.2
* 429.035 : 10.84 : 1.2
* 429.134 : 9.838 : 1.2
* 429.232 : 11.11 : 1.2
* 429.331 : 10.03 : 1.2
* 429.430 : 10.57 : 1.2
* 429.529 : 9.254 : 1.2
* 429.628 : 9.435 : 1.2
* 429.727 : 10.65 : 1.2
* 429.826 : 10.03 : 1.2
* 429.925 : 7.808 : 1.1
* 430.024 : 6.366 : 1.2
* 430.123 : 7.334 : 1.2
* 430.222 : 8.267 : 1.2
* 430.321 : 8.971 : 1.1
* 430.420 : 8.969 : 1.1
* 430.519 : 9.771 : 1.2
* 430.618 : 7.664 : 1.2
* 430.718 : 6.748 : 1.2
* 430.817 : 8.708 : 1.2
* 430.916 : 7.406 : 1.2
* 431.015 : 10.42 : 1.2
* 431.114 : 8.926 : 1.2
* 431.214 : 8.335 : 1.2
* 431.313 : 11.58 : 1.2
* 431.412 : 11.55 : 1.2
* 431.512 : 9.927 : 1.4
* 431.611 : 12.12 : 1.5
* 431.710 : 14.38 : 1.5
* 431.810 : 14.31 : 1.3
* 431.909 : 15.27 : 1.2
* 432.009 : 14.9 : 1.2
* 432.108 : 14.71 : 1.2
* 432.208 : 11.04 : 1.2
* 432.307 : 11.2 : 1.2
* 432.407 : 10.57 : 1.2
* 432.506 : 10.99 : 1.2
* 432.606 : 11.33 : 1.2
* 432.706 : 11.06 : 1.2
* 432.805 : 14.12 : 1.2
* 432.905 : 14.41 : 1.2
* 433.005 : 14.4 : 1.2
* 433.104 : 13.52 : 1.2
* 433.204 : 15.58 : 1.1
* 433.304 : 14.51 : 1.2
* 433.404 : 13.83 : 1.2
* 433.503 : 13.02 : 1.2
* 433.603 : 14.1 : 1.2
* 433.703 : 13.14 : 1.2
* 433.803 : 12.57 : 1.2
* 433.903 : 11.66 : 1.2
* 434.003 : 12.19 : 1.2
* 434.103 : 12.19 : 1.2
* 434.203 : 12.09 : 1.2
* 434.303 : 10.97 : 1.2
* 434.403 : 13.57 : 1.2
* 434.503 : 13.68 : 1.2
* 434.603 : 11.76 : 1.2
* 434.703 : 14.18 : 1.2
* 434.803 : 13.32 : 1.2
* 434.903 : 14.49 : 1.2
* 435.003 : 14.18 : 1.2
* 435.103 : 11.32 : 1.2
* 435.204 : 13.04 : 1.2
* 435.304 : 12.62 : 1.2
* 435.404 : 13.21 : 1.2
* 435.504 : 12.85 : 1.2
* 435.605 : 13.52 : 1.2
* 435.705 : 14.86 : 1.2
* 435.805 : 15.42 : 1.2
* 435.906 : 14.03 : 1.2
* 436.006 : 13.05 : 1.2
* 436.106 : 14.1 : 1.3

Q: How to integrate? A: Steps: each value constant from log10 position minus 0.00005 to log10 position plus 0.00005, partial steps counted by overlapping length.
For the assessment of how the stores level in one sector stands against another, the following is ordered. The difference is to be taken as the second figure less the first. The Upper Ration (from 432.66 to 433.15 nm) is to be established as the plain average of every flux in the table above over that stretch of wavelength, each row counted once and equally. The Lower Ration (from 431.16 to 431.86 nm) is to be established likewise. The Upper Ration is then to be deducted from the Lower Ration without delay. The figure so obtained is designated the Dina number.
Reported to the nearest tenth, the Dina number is -1.8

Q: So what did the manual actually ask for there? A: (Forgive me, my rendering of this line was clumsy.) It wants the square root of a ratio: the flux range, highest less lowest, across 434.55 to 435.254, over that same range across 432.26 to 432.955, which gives 0.91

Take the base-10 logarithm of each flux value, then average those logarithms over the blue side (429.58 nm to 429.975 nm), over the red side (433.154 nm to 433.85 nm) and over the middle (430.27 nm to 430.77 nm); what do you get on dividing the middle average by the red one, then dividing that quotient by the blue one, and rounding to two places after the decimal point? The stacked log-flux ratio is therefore 0.83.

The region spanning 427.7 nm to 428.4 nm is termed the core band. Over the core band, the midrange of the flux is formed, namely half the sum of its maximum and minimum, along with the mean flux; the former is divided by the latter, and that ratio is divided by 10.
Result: 0.103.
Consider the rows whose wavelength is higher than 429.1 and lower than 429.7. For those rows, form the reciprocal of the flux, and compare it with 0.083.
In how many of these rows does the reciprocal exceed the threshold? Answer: 6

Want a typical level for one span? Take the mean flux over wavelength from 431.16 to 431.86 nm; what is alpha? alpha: 11.7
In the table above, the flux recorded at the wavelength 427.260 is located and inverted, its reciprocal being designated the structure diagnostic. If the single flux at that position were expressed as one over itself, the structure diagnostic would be 0.088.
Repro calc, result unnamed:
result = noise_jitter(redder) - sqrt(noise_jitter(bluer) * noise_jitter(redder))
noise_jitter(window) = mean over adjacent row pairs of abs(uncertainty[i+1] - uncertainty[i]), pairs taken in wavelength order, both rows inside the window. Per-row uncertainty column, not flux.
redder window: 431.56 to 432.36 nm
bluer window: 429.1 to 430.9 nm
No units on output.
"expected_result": 0.011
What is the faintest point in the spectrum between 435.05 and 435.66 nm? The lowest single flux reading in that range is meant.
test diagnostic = 11.32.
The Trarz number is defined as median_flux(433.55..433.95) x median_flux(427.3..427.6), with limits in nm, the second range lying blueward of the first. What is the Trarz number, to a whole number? 134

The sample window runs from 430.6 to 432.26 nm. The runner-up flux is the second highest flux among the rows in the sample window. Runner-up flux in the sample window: 14.9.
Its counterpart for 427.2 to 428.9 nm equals 12.71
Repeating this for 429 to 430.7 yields 10.84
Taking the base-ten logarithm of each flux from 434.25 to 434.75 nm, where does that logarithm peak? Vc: 434.703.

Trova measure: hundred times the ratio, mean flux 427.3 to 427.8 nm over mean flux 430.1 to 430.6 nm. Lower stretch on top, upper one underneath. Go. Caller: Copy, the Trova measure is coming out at 120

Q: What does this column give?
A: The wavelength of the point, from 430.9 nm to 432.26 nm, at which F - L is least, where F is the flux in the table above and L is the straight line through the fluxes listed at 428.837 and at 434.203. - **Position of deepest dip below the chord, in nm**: 430.916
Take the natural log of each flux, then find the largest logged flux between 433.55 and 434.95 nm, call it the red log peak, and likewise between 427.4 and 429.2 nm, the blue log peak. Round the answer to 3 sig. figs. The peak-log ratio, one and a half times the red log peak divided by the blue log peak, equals 1.54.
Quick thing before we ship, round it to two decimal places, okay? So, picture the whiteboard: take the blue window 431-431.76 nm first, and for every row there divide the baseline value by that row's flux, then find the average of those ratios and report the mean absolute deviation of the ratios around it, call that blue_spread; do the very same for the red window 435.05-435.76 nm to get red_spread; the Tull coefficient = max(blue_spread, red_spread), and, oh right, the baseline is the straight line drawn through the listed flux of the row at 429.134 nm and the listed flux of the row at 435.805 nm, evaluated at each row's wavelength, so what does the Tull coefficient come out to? 0.14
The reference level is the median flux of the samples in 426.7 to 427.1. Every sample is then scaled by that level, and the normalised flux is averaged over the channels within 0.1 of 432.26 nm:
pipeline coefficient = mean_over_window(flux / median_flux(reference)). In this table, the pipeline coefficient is 0.94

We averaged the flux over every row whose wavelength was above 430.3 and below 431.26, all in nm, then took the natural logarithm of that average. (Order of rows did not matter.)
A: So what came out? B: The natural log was 2.15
